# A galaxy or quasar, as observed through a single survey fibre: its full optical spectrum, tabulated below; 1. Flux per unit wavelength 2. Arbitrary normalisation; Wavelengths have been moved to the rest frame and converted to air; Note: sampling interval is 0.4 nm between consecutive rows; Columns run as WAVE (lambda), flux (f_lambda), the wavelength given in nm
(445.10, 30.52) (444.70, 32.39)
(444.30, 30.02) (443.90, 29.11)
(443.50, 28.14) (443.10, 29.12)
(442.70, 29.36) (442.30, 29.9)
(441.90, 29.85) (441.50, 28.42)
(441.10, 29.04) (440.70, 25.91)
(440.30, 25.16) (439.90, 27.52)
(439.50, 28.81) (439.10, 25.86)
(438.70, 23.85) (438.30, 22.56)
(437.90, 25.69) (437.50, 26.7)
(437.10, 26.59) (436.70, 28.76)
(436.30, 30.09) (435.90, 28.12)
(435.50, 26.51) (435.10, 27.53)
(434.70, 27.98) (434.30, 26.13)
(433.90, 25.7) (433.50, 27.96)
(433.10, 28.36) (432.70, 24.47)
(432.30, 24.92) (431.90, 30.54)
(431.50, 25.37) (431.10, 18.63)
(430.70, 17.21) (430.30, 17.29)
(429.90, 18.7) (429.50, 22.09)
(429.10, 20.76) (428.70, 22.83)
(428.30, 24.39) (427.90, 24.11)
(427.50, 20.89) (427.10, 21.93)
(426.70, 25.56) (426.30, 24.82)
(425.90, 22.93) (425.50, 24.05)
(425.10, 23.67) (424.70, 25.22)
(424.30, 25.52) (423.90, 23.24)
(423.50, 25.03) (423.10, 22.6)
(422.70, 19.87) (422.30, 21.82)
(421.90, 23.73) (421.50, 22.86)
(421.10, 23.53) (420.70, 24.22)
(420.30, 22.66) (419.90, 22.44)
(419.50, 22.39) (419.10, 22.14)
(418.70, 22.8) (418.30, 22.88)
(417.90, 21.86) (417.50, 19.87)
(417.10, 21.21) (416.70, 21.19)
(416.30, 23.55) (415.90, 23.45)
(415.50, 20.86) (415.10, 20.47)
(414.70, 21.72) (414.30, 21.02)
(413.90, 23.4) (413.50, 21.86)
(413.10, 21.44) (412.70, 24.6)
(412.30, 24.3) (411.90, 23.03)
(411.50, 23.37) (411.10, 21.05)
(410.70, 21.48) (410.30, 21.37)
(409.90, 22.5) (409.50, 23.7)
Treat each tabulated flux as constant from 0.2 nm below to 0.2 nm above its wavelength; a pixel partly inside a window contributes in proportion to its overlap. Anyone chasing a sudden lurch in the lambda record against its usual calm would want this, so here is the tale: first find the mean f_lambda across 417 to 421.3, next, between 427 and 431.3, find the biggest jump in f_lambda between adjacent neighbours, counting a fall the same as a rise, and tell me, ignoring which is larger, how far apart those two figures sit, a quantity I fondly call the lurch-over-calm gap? 19.0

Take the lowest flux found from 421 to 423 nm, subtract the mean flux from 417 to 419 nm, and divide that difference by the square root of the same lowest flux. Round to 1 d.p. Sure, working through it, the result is -0.4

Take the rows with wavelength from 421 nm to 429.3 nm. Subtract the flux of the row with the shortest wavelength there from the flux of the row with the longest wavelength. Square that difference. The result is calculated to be 8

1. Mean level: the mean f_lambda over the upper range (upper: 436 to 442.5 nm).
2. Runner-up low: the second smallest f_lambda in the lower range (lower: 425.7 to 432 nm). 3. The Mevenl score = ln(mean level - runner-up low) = 2.3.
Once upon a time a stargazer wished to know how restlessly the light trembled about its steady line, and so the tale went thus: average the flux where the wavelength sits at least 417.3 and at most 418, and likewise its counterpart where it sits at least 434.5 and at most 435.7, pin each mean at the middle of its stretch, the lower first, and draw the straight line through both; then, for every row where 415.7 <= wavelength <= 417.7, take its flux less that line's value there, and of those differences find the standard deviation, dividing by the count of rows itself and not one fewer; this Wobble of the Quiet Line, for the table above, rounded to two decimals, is 1.63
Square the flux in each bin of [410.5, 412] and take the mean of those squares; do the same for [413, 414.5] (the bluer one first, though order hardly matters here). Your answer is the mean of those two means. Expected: 488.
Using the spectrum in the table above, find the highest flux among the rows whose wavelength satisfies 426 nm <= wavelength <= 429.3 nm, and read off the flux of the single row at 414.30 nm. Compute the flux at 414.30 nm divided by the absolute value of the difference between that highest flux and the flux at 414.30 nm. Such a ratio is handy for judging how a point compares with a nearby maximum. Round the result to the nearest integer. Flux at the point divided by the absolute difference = 5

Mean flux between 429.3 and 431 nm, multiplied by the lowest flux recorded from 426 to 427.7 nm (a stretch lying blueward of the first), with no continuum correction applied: 393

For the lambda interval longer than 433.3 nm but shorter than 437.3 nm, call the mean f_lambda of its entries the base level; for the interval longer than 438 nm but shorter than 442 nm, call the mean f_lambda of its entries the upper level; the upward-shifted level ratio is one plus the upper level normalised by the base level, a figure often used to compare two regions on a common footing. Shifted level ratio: 1.97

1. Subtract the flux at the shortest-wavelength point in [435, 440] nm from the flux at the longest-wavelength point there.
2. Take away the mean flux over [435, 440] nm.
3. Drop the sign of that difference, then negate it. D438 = -26.8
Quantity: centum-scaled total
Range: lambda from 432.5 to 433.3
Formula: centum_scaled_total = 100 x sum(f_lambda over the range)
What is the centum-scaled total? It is 5283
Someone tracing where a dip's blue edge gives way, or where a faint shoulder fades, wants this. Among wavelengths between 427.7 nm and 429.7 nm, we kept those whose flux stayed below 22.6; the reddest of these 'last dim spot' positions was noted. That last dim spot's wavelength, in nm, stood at 429.50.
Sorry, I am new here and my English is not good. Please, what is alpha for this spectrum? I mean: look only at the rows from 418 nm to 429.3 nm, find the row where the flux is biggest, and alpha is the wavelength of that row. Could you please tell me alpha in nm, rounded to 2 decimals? 426.70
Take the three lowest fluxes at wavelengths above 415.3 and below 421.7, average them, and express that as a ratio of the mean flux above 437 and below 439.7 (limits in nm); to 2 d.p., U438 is 0.80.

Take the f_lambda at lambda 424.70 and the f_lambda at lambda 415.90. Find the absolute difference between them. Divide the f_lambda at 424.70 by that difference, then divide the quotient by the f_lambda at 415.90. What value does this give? 0.61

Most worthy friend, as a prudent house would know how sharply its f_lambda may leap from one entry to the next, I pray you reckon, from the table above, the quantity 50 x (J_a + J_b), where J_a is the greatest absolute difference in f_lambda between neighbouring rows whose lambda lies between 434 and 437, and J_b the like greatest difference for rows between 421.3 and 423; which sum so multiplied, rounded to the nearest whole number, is 196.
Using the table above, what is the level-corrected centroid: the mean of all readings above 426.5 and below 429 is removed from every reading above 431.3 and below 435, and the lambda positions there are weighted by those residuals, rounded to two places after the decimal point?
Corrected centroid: 433.13 nm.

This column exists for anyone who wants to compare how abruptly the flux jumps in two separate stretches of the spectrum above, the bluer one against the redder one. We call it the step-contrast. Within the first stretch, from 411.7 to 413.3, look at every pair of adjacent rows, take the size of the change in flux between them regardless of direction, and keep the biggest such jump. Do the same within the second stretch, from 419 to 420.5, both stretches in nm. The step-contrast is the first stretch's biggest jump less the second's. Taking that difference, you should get 2.9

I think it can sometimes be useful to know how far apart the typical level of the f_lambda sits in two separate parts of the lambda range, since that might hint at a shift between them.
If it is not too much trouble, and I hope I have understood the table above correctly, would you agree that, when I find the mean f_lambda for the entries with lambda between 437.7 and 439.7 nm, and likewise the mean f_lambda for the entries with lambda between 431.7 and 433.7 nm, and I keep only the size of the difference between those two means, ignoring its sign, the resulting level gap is 1.9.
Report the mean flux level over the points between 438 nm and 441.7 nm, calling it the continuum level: 26.3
